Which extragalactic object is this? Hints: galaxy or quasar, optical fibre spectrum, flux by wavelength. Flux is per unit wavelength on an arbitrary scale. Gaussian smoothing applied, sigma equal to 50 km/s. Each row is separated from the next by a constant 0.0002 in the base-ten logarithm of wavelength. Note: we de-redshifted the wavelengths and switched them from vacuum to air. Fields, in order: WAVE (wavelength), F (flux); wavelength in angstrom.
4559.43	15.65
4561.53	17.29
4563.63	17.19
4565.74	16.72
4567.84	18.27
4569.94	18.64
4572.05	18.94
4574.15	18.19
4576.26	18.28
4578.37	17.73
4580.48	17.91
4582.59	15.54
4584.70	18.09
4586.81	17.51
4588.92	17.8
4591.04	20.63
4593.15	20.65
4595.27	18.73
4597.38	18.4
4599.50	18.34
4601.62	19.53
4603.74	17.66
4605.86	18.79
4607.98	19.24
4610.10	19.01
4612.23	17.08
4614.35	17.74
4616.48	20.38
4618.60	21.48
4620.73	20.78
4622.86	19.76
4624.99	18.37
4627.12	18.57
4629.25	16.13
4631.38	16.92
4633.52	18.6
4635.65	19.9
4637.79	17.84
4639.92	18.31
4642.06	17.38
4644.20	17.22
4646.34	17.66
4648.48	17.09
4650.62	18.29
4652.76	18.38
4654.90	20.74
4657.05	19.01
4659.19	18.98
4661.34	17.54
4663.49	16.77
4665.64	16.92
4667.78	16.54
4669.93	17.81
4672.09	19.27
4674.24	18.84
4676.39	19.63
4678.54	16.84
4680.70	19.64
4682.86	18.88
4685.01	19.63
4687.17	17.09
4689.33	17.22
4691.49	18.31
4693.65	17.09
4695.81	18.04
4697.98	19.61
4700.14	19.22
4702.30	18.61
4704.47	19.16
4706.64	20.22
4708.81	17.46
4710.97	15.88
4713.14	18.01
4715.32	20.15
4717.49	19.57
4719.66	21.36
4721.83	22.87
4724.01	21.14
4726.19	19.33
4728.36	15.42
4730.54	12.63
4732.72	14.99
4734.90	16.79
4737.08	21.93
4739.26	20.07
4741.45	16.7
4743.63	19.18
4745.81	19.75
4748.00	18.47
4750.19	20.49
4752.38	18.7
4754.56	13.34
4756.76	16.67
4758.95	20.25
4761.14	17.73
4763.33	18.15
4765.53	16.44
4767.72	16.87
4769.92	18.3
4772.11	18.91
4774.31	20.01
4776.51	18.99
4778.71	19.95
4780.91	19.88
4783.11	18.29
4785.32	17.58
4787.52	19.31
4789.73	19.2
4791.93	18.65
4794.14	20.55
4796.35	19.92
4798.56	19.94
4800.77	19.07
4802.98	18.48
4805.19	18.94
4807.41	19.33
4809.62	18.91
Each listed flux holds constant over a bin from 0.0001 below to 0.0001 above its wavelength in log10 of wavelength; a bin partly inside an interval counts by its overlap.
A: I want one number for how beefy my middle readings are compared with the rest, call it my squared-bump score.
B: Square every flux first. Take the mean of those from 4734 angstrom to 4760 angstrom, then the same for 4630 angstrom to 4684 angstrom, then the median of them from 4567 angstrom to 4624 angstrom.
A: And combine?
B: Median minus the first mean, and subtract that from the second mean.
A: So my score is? 342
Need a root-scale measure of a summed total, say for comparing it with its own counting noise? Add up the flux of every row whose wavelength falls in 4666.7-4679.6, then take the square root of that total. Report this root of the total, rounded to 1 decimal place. 10.4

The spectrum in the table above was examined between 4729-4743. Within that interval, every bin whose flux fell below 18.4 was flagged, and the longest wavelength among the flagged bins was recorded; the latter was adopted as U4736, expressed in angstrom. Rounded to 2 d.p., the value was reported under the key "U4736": 4741.45 angstrom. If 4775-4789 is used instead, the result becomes 4785.32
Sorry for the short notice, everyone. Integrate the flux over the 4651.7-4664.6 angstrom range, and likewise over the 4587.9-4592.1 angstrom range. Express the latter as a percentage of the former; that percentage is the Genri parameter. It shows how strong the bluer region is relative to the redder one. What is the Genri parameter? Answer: 34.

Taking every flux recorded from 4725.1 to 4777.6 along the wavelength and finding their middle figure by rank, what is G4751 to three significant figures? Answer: 18.4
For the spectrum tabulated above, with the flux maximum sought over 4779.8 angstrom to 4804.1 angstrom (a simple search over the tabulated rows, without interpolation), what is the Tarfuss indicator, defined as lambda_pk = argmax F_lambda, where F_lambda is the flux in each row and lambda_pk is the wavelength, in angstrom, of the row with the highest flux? 4794.14 angstrom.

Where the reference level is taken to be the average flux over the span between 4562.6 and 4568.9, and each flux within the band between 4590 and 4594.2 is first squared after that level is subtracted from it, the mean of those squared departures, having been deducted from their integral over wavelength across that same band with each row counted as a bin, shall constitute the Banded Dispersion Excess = 34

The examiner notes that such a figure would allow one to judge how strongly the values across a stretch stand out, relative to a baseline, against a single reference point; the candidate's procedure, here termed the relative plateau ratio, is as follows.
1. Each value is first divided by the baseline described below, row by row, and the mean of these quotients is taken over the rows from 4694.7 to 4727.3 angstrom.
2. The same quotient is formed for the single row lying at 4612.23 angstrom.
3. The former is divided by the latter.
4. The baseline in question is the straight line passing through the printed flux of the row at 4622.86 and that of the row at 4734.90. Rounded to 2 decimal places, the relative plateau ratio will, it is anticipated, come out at 1.31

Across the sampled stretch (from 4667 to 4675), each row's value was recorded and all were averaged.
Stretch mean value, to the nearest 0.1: 18.1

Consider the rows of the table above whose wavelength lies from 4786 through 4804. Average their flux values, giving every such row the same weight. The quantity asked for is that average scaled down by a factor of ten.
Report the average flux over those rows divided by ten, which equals 1.94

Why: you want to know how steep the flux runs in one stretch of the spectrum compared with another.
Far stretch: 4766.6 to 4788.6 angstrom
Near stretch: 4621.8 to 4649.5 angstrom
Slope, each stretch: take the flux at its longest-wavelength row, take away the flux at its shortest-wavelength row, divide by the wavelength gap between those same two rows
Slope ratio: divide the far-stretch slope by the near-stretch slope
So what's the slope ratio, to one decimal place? -1.2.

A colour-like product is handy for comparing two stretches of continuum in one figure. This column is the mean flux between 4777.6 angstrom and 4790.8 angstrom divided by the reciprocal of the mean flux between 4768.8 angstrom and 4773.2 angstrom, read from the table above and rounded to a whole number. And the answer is 354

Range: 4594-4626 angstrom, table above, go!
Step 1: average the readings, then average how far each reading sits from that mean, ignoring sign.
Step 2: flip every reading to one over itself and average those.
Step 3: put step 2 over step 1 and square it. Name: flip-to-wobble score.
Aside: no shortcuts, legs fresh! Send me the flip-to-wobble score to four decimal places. 0.0031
